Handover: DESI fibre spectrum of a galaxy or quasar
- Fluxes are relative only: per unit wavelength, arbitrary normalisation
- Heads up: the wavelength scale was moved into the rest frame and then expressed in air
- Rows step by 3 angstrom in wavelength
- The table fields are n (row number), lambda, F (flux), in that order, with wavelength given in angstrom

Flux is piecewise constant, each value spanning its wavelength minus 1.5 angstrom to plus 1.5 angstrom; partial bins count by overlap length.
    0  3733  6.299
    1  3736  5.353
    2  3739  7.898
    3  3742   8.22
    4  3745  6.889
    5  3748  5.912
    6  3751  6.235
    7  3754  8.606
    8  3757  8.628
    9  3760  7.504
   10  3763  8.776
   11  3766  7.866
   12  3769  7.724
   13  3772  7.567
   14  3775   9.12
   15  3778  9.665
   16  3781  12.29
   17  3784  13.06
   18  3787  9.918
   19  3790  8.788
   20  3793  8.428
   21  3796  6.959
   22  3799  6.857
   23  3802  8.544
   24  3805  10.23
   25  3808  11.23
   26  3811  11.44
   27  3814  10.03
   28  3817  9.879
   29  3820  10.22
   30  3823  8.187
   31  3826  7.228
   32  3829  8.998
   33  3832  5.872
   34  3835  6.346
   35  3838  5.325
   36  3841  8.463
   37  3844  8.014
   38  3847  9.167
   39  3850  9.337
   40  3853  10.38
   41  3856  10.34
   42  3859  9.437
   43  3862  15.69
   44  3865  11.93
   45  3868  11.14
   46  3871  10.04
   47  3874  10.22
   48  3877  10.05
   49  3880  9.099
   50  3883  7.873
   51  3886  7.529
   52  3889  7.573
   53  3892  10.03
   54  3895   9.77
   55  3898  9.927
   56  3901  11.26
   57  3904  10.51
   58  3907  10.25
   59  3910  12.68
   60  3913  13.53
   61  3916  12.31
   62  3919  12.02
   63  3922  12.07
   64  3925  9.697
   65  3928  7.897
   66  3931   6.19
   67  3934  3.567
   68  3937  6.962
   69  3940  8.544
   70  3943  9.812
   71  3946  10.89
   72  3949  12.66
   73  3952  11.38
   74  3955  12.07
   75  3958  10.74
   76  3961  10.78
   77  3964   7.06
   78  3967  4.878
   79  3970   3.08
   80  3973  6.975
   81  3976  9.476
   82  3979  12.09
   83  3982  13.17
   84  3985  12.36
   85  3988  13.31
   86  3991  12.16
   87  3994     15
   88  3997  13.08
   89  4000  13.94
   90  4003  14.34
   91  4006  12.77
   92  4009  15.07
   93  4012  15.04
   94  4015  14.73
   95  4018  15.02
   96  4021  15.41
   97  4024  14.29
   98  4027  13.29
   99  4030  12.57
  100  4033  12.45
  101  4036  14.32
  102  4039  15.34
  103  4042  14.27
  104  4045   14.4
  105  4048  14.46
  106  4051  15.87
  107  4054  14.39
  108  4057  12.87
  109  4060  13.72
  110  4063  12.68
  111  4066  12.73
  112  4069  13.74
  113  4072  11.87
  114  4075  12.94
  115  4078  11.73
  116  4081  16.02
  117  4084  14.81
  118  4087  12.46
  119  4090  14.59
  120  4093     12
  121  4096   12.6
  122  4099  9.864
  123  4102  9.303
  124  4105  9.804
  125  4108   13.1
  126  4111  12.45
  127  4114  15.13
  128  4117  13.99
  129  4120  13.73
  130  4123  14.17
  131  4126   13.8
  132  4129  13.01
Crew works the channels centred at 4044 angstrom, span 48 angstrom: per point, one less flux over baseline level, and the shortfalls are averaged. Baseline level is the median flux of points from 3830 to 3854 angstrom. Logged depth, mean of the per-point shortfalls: -0.69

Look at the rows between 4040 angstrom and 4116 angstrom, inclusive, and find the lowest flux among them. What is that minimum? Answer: 9.303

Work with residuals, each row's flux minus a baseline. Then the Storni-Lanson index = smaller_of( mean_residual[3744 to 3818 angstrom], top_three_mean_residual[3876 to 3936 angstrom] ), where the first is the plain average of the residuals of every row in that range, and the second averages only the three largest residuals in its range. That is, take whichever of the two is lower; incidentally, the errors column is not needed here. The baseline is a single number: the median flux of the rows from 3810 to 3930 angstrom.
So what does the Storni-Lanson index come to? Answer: -1.1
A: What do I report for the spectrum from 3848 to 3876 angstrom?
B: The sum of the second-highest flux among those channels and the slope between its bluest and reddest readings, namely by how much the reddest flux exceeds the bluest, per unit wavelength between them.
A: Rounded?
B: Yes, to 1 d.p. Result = 12.0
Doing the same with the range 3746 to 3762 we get 8.7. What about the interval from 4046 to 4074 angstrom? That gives 14.4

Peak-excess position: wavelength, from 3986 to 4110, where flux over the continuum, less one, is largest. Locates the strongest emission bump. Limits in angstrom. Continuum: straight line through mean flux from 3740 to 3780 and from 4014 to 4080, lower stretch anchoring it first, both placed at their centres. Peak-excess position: 3994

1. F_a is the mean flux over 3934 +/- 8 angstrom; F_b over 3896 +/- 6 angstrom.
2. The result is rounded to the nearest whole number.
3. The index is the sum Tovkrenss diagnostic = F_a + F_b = 17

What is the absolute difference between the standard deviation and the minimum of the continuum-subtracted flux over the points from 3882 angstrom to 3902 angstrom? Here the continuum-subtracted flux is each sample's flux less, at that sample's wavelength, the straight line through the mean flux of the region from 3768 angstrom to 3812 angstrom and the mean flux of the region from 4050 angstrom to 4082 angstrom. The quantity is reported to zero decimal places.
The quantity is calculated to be 5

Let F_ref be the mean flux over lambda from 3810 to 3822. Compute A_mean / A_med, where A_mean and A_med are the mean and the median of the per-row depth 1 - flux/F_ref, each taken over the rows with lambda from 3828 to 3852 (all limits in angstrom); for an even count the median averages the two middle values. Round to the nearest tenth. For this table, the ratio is 1.3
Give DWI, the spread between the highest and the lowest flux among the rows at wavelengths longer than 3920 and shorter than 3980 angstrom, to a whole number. 10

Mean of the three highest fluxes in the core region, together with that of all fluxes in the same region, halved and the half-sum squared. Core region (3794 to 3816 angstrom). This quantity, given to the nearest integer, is 103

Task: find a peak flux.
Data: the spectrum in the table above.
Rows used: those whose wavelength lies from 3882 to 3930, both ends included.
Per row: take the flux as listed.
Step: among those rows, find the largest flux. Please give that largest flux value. 13.53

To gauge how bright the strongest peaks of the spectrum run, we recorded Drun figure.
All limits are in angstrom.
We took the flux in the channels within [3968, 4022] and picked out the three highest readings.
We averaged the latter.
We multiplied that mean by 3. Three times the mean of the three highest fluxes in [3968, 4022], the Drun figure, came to 46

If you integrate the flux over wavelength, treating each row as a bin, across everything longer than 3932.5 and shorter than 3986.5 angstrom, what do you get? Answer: 499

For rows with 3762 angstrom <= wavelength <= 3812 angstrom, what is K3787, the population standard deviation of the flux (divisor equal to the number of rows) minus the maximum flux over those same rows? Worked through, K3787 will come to -11.3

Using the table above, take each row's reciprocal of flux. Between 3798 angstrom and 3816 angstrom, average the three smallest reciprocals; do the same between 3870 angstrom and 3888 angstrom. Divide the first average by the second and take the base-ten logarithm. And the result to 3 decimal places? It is -0.035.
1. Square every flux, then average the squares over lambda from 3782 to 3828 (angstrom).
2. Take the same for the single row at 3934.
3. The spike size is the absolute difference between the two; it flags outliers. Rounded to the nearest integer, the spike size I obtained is 79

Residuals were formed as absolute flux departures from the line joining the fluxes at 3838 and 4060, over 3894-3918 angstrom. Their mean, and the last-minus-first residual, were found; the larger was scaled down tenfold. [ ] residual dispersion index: 0.34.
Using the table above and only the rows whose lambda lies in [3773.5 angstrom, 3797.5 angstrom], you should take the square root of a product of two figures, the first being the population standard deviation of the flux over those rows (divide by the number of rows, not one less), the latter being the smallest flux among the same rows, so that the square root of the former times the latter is 3.6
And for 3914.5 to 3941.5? 3.2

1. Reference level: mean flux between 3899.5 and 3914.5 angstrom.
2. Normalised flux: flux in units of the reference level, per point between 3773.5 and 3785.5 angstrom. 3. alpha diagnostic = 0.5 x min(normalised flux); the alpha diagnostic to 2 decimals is 0.39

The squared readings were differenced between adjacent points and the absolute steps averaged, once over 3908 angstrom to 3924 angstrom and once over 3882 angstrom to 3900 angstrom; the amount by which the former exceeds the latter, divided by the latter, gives 0.35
